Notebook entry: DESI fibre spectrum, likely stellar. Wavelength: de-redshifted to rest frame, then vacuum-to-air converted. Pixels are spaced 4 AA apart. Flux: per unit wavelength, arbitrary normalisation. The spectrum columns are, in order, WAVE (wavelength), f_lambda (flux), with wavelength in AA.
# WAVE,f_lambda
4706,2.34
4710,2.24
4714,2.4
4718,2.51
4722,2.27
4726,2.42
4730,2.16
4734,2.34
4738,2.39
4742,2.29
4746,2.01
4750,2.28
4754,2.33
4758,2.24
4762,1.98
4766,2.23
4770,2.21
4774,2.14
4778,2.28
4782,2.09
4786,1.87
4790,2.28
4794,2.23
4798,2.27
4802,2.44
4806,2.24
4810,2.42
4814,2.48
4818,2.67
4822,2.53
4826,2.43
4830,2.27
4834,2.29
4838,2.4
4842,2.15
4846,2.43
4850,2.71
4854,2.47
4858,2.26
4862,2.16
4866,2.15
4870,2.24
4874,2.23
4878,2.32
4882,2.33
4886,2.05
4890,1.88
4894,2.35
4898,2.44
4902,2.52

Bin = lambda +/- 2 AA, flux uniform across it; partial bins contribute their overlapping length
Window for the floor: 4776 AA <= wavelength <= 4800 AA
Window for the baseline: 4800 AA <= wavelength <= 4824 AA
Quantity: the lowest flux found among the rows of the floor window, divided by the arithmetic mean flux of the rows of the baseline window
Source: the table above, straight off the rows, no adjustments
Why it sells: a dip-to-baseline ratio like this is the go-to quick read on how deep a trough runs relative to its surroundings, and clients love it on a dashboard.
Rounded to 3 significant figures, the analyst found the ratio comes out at 0.759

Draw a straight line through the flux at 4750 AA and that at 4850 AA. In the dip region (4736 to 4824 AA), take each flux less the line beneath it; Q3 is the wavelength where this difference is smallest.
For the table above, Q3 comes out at 4786 AA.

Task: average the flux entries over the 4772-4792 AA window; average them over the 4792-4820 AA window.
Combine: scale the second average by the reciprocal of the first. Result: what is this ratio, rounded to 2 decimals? 1.12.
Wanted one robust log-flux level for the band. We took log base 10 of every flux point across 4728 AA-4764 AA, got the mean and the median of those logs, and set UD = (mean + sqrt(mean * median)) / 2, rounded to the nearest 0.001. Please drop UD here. 0.349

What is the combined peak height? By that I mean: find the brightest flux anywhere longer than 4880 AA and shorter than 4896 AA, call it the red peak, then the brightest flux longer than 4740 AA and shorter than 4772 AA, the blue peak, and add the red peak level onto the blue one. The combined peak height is 4.68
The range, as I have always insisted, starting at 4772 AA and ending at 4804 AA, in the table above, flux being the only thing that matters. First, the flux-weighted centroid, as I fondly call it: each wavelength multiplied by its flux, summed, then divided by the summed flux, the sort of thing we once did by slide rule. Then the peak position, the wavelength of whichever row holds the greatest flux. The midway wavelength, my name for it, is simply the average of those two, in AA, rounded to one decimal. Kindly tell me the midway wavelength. 4795.2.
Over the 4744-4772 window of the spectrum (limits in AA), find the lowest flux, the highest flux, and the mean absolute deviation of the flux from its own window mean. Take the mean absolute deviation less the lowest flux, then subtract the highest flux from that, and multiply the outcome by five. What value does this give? -21.0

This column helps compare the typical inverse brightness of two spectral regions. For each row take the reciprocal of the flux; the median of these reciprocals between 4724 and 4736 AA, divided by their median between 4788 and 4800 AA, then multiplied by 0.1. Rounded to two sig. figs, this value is 0.097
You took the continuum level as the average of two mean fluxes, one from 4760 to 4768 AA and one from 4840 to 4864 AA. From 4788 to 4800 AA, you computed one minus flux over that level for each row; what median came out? -0.02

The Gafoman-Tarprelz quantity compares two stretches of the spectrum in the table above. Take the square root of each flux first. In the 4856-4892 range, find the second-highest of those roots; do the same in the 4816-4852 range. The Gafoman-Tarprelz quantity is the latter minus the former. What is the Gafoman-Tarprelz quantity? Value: 0.11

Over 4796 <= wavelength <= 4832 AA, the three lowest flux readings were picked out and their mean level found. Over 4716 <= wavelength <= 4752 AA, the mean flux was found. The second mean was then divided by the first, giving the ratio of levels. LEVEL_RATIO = 1.02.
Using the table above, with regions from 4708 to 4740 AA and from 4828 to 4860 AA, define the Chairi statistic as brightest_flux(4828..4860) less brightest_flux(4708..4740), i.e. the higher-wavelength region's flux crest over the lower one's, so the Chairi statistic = 0.20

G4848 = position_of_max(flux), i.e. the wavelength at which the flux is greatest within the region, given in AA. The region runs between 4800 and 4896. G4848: 4850 AA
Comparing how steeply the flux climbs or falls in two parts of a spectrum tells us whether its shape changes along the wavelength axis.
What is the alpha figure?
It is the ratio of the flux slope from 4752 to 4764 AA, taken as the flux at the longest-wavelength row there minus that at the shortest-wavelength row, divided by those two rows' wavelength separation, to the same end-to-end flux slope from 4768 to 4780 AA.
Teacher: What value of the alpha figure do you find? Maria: -5.0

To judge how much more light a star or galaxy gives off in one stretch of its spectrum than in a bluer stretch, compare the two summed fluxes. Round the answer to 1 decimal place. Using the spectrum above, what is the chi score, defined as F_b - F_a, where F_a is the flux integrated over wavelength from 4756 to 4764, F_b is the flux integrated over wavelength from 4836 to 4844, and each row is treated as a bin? 1.3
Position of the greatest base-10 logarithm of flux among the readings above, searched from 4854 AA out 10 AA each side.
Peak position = 4850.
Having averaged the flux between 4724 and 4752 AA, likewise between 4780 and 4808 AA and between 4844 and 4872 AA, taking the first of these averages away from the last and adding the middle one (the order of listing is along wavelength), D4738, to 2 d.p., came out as 2.28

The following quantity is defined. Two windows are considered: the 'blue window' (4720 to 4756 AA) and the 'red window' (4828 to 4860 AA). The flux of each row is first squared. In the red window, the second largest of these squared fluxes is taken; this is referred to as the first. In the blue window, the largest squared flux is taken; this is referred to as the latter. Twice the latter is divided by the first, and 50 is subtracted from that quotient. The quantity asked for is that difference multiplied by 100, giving -4808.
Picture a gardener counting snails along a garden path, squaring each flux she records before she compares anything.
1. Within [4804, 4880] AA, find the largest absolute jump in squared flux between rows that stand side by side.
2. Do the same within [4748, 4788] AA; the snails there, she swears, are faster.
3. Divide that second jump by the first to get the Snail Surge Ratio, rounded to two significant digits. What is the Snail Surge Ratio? 0.76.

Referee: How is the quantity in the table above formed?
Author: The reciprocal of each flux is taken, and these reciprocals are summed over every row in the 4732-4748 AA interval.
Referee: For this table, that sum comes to 1.78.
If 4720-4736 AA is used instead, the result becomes 1.74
